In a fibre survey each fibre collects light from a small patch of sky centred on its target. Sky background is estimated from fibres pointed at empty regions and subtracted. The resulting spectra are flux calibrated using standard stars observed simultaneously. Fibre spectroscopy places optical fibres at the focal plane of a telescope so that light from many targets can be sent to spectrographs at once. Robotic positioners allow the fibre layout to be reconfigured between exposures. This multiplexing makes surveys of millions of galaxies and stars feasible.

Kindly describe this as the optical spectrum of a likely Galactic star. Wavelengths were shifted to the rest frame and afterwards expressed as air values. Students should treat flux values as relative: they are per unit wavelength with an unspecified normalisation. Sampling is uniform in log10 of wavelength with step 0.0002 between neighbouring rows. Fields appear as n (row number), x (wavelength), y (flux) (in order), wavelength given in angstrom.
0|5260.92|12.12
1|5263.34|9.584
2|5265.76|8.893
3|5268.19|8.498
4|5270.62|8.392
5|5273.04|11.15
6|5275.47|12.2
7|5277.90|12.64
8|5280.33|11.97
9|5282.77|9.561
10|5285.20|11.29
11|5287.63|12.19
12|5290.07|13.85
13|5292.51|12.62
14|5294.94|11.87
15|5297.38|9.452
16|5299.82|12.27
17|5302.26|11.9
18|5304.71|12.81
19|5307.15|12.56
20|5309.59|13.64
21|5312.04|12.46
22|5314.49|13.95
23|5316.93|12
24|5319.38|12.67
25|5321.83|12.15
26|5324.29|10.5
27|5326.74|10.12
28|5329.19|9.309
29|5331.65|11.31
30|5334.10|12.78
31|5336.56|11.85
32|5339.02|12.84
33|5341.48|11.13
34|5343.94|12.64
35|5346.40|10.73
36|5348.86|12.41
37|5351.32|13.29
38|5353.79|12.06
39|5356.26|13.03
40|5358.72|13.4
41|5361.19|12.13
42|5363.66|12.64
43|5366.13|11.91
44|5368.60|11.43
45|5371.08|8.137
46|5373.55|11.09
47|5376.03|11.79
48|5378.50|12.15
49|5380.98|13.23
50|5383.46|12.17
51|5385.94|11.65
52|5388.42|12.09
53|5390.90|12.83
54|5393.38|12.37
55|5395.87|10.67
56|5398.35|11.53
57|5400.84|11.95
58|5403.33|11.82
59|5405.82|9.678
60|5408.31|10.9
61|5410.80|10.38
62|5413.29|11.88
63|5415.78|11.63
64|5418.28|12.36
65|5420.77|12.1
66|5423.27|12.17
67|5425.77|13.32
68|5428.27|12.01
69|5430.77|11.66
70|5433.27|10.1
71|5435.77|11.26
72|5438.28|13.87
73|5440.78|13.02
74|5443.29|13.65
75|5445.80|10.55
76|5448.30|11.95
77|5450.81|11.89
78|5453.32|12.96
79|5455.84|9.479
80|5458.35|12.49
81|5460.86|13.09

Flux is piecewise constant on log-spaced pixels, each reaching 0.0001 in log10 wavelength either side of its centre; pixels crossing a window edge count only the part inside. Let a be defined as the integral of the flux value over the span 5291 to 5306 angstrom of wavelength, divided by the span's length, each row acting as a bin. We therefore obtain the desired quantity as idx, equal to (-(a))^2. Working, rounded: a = 11.9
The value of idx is 141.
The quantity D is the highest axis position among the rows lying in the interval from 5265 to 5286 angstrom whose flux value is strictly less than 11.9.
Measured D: 5285.20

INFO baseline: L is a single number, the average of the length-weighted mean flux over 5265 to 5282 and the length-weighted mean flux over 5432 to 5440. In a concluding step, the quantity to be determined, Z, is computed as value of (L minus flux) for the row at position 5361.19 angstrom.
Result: -0.9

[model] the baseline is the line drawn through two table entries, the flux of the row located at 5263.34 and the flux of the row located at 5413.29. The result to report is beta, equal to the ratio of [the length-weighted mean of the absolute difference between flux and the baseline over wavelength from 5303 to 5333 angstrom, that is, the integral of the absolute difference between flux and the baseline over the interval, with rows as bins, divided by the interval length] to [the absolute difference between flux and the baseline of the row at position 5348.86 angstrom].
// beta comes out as 1.2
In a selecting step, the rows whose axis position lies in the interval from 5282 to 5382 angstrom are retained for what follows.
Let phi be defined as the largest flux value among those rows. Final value 13.95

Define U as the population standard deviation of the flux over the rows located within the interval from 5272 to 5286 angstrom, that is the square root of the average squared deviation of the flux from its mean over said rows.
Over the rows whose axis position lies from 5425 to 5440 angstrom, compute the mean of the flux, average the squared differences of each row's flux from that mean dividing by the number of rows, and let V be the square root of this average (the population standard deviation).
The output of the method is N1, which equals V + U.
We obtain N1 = 2.25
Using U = 1.0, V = 1.3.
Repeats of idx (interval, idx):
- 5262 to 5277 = 97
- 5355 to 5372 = 141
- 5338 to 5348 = 140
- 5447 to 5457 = 134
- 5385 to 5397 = 143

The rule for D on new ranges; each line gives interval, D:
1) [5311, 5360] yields 5346.40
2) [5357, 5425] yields 5415.78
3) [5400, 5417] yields 5415.78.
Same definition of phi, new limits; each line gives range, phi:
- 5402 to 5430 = 13.32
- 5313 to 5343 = 13.95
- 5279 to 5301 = 13.85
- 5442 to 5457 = 13.65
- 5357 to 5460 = 13.87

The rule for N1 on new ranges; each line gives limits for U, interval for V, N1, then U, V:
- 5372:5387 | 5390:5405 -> 1.33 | 0.7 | 0.7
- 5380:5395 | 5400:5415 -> 1.37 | 0.5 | 0.9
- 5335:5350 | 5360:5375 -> 2.25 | 0.8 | 1.5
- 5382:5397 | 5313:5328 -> 1.97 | 0.7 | 1.3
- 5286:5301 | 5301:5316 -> 2.02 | 1.3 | 0.7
